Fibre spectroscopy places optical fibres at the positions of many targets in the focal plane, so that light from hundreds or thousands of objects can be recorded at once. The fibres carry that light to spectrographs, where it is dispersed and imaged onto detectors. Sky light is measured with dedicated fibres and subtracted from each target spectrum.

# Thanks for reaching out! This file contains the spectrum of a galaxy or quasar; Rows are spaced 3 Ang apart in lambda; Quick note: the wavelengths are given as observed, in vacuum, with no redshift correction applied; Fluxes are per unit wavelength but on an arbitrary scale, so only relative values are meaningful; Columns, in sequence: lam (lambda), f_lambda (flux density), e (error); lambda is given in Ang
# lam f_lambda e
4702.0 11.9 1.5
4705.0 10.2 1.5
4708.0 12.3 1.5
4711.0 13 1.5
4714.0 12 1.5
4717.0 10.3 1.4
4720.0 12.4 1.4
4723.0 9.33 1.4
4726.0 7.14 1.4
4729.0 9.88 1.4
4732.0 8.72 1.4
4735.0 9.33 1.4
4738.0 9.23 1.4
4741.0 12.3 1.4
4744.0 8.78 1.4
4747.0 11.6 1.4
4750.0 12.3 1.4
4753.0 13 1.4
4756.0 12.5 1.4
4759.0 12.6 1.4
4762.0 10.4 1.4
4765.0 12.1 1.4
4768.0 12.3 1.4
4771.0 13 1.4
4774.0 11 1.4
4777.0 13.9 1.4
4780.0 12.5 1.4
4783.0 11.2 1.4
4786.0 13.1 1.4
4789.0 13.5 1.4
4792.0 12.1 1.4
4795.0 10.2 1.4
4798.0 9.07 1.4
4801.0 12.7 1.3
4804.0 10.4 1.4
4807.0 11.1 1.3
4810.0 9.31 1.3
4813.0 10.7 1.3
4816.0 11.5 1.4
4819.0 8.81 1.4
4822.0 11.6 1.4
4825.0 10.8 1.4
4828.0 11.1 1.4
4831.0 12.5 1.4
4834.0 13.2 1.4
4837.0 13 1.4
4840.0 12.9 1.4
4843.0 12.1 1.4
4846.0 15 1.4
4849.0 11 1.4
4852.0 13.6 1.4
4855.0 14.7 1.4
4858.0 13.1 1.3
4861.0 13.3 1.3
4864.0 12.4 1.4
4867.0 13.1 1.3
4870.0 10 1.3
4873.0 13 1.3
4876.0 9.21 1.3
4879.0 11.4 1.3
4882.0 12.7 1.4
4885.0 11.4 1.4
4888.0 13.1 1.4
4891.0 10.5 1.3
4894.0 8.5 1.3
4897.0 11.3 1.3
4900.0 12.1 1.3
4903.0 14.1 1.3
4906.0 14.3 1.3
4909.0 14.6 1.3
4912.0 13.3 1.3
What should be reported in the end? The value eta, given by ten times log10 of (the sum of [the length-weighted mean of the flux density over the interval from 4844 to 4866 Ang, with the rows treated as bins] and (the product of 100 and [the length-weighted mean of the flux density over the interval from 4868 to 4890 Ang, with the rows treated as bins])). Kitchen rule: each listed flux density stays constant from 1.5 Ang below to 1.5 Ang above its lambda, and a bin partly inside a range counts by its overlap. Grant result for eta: 30.7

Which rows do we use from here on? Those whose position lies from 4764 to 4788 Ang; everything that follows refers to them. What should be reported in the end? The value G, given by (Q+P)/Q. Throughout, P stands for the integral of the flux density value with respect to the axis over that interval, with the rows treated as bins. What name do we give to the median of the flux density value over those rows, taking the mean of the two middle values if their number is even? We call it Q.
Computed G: 25.03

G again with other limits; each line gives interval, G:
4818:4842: 24.52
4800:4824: 24.62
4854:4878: 23.59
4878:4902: 25.07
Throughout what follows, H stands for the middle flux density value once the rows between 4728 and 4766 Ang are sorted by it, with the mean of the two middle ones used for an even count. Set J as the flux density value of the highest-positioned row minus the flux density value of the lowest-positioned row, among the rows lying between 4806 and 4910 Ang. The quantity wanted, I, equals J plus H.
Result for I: 15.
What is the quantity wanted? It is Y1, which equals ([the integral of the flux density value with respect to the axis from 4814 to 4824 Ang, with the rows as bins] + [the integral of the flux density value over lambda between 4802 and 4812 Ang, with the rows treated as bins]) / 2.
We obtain 105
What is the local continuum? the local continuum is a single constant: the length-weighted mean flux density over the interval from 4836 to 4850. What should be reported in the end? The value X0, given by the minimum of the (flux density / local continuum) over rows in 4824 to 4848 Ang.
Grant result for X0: 0.84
